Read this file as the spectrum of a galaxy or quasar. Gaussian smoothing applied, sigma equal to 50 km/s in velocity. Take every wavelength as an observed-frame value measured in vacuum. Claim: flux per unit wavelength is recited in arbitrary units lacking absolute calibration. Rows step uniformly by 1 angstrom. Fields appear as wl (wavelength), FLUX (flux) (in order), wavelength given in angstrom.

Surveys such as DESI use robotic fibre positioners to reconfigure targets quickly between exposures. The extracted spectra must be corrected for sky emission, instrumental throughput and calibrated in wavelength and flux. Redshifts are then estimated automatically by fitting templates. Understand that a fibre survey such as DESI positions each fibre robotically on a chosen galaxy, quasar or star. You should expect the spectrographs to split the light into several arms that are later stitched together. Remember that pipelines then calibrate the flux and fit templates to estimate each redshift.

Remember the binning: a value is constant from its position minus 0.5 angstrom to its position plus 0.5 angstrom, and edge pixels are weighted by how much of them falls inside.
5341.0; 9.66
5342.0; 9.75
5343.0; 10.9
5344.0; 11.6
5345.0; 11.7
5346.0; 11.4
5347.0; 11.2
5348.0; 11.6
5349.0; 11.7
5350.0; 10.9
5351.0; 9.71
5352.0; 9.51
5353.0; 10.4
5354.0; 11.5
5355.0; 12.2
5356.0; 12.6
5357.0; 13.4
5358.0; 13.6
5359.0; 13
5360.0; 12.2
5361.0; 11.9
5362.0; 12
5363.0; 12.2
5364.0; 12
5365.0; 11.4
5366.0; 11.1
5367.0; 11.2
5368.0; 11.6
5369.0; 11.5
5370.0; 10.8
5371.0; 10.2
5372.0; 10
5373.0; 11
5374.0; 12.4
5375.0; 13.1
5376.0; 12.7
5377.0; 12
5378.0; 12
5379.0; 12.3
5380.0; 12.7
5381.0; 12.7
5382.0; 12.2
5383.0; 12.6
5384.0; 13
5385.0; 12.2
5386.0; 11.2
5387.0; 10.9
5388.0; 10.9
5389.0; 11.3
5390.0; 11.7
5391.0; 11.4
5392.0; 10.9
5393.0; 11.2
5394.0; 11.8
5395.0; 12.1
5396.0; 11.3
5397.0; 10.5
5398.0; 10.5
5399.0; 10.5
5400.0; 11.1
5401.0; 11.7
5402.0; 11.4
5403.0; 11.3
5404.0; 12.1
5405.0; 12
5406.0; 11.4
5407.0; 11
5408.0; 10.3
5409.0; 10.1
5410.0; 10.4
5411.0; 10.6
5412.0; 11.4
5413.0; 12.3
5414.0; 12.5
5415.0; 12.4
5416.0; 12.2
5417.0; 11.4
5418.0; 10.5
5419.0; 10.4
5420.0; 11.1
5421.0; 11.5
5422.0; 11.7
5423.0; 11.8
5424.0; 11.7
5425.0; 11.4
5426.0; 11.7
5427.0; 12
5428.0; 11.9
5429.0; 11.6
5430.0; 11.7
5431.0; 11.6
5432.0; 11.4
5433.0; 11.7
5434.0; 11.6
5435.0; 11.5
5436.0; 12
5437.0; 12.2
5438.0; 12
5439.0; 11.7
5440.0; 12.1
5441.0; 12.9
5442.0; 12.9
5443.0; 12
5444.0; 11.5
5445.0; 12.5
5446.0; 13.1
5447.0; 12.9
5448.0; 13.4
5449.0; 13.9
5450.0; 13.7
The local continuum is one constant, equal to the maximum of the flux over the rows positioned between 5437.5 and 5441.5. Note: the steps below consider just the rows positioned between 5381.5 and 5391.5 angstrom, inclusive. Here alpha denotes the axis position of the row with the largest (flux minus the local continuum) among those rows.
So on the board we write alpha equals 5384.0 angstrom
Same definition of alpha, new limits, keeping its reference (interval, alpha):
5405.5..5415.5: 5414.0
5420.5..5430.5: 5427.0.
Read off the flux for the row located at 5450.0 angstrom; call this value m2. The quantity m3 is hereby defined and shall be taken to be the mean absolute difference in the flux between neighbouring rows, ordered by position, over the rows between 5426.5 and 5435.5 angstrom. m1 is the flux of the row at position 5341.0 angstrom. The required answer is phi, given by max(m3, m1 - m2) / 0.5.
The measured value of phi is 0.3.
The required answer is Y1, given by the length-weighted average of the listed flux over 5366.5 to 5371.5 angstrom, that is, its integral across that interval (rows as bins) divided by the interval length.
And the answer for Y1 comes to 11.1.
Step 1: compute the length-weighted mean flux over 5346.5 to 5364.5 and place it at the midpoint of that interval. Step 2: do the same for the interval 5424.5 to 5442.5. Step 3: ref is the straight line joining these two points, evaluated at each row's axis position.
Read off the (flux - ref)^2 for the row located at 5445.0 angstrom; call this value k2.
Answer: 0.4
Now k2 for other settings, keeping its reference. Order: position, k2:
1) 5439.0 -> 0.0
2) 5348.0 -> 0.0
